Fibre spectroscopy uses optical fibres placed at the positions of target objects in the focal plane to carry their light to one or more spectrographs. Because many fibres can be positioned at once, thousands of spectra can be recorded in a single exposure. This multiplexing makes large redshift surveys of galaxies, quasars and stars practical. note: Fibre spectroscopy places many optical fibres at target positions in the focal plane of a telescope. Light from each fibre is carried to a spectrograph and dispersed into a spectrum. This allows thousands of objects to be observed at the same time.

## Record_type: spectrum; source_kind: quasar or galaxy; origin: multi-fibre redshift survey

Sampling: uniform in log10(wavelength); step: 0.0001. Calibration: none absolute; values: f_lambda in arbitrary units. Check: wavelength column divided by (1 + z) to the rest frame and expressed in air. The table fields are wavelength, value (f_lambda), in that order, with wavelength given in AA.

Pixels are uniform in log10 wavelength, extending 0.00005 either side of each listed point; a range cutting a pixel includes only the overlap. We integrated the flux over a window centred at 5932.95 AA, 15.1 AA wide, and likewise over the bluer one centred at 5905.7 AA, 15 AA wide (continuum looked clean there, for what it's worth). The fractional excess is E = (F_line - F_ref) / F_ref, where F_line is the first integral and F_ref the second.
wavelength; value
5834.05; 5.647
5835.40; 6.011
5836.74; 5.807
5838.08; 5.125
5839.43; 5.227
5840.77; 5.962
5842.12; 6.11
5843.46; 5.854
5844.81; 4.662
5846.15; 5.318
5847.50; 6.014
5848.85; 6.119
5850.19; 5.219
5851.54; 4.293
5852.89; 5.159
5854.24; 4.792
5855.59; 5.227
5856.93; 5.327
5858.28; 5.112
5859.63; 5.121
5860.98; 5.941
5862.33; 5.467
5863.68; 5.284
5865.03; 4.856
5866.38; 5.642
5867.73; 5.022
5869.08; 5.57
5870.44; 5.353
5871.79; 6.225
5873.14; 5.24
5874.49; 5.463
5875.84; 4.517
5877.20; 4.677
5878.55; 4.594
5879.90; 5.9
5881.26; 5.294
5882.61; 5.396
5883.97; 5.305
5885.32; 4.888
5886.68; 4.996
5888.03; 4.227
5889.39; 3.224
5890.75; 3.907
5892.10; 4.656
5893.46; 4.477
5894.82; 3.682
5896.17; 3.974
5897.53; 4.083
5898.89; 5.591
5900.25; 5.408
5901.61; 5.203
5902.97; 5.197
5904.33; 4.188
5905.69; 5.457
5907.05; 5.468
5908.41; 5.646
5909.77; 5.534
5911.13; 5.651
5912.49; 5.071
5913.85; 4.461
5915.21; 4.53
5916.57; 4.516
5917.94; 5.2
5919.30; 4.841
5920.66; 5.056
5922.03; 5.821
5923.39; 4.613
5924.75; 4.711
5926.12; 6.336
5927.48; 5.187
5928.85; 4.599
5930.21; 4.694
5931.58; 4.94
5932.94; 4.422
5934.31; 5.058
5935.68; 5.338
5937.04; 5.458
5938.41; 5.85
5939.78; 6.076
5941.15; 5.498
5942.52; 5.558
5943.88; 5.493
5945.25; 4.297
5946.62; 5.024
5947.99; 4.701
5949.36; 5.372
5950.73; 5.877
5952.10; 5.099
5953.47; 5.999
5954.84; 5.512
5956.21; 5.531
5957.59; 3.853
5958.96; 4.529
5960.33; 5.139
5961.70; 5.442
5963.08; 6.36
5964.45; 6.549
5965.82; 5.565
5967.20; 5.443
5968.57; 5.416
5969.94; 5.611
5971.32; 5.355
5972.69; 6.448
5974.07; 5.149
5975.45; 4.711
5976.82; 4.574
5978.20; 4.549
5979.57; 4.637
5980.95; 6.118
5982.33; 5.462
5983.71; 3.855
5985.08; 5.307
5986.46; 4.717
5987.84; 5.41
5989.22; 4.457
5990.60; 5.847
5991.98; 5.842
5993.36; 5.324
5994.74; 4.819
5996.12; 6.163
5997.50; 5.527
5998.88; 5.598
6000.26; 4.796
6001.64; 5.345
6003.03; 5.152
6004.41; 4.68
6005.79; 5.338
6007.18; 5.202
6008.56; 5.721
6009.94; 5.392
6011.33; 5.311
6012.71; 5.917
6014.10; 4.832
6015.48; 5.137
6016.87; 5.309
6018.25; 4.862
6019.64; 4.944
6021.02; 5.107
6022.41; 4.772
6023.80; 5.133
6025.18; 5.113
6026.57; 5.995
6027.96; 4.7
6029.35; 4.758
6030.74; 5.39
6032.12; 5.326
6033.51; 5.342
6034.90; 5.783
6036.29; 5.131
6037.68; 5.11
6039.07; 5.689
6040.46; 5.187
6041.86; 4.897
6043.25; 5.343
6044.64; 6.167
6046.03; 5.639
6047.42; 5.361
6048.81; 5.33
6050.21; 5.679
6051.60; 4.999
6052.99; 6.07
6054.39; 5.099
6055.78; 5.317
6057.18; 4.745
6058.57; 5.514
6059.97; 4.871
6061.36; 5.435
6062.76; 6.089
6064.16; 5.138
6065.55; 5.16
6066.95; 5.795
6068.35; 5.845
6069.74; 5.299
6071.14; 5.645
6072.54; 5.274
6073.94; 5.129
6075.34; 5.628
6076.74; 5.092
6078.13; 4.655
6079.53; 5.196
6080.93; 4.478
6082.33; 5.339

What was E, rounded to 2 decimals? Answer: 0.00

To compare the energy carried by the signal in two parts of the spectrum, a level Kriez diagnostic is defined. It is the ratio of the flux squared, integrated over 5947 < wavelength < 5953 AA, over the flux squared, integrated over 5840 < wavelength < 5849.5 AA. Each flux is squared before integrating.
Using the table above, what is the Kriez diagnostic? 0.5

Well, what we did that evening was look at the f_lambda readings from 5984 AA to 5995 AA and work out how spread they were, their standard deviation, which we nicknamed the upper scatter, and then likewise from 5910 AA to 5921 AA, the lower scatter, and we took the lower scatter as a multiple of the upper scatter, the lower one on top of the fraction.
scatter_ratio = 0.81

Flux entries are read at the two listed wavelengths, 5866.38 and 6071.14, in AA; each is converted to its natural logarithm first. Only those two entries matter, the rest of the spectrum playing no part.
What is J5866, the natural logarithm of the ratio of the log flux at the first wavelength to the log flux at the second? 0.00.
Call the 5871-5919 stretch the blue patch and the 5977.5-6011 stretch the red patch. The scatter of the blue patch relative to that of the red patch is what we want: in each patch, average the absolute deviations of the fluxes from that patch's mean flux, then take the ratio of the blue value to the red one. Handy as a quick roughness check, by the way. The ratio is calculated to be 1.28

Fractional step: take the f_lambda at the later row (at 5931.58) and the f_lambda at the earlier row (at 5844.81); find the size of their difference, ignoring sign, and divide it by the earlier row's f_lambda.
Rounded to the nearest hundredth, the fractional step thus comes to 0.06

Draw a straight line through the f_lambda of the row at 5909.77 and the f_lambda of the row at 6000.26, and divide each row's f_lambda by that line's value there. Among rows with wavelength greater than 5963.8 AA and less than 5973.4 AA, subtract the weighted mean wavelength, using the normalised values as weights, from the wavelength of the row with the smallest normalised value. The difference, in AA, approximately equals 2.8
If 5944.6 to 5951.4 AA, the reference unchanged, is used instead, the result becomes -2.9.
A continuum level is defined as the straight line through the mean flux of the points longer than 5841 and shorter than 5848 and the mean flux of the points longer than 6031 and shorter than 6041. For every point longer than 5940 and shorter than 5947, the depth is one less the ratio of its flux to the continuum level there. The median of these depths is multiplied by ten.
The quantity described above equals 0.0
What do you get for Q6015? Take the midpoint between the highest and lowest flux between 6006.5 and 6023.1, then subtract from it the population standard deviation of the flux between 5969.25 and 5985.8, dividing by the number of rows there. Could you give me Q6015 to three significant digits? 4.65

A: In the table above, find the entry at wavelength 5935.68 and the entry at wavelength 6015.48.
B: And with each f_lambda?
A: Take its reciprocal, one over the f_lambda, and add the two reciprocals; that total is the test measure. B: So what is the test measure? 0.38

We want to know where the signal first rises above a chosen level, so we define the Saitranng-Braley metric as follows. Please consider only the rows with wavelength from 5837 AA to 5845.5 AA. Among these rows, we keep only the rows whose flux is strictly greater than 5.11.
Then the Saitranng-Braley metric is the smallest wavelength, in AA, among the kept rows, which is 5838.08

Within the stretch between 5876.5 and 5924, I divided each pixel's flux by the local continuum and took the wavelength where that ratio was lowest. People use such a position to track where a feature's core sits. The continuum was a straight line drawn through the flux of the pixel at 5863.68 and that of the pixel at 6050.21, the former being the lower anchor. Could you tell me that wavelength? 5889.39 AA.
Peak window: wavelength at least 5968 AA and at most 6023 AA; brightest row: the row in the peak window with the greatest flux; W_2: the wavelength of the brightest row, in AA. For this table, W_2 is 5972.69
